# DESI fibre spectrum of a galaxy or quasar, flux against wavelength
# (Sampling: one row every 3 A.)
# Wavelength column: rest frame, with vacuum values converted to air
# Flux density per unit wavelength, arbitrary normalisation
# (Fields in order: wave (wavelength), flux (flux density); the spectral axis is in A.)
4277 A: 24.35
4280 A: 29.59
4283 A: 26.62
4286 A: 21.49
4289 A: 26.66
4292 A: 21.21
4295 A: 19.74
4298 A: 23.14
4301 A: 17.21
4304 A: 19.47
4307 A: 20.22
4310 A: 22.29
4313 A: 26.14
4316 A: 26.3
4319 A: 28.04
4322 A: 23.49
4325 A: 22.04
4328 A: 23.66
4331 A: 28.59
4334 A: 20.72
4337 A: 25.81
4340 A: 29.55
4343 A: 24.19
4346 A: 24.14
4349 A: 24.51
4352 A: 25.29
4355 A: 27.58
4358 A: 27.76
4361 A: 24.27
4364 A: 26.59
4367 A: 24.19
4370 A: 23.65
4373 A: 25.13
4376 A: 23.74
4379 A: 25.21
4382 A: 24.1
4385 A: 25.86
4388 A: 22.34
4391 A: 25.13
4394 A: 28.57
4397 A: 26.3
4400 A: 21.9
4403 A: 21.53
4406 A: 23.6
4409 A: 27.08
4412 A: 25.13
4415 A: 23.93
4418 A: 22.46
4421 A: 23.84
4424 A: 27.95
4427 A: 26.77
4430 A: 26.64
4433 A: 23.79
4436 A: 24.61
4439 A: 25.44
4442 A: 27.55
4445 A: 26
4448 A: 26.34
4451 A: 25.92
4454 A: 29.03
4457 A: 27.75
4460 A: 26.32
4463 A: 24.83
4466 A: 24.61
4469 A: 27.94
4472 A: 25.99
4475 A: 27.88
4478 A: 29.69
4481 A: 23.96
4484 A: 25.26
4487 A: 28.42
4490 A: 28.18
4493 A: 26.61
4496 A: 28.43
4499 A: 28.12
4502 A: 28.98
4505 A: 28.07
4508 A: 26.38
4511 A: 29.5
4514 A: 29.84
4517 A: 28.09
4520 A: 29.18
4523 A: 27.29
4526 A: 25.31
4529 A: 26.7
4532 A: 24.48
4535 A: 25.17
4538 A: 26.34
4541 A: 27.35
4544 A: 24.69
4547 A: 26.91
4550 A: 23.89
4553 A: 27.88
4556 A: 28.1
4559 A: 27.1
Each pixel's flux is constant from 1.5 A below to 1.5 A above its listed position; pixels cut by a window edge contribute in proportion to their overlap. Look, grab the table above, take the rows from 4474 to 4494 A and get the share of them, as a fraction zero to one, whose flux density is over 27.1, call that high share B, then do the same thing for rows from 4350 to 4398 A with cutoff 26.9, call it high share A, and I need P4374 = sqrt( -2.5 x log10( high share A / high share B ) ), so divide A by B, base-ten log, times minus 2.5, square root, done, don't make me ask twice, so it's 1.10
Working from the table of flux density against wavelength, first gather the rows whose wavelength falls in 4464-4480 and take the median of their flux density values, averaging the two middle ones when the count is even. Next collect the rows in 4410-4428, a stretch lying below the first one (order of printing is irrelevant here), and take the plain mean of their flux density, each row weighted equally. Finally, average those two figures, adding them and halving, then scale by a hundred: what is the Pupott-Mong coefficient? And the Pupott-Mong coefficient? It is 2645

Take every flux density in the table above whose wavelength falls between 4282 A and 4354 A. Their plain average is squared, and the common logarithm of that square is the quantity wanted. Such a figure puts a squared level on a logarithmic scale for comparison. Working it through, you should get 2.75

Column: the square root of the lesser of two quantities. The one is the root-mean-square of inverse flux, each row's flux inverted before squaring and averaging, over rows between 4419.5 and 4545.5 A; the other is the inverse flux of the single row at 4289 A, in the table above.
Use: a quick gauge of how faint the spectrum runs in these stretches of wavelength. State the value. 0.194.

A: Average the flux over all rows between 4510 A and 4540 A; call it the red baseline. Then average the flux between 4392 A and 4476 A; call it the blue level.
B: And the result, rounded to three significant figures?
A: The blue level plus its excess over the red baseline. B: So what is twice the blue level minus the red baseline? 24.2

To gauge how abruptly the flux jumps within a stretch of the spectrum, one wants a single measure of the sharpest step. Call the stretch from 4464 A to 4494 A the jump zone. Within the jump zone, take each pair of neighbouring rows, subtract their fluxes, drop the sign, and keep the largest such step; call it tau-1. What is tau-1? 5.7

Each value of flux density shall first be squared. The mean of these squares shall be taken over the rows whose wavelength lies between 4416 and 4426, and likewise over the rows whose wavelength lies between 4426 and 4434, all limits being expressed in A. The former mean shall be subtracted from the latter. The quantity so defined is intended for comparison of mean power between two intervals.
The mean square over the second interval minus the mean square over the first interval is 46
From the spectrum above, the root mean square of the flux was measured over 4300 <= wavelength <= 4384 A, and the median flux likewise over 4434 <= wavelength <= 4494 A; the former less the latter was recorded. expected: -1.7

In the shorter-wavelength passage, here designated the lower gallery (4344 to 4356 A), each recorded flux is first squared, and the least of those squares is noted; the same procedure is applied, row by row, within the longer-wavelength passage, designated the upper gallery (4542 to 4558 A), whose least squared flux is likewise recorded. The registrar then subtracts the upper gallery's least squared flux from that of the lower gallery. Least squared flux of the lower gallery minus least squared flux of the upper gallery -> 12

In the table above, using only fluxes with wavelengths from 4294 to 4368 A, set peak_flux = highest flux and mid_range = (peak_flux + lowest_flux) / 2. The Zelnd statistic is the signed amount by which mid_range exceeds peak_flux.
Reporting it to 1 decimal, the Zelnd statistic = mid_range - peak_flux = -6.2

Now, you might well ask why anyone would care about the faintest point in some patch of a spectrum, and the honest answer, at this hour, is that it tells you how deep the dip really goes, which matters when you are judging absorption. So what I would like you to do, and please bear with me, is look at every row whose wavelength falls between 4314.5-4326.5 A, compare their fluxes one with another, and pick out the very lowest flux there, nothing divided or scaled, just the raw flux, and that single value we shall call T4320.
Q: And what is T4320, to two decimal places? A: 22.04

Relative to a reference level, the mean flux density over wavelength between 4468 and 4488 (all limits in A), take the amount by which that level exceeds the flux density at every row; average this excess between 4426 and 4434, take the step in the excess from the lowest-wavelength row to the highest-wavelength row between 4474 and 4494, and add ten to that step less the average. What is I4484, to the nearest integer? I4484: 10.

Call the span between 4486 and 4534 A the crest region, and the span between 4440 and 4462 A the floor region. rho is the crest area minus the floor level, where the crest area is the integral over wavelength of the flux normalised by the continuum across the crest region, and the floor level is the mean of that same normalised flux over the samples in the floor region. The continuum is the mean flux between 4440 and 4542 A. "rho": 48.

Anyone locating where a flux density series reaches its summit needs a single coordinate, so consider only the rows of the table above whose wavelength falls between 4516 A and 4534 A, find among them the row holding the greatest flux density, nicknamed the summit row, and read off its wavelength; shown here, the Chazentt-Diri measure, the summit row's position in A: 4520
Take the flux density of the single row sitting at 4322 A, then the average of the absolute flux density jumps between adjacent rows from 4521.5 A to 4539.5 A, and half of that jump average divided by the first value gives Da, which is 0.032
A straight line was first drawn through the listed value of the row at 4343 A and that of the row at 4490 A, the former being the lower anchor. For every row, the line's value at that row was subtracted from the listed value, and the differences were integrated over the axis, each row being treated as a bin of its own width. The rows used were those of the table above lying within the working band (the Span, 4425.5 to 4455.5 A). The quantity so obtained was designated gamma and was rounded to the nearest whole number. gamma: -19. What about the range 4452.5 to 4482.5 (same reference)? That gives -23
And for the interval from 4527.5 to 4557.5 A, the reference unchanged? -104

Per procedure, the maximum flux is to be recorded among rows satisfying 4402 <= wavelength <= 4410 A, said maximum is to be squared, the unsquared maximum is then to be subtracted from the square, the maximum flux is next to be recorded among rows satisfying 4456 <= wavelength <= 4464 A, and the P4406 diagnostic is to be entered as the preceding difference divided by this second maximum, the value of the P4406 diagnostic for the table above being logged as 25.5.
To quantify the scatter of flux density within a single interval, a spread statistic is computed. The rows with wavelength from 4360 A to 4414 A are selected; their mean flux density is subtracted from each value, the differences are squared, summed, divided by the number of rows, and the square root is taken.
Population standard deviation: 1.77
